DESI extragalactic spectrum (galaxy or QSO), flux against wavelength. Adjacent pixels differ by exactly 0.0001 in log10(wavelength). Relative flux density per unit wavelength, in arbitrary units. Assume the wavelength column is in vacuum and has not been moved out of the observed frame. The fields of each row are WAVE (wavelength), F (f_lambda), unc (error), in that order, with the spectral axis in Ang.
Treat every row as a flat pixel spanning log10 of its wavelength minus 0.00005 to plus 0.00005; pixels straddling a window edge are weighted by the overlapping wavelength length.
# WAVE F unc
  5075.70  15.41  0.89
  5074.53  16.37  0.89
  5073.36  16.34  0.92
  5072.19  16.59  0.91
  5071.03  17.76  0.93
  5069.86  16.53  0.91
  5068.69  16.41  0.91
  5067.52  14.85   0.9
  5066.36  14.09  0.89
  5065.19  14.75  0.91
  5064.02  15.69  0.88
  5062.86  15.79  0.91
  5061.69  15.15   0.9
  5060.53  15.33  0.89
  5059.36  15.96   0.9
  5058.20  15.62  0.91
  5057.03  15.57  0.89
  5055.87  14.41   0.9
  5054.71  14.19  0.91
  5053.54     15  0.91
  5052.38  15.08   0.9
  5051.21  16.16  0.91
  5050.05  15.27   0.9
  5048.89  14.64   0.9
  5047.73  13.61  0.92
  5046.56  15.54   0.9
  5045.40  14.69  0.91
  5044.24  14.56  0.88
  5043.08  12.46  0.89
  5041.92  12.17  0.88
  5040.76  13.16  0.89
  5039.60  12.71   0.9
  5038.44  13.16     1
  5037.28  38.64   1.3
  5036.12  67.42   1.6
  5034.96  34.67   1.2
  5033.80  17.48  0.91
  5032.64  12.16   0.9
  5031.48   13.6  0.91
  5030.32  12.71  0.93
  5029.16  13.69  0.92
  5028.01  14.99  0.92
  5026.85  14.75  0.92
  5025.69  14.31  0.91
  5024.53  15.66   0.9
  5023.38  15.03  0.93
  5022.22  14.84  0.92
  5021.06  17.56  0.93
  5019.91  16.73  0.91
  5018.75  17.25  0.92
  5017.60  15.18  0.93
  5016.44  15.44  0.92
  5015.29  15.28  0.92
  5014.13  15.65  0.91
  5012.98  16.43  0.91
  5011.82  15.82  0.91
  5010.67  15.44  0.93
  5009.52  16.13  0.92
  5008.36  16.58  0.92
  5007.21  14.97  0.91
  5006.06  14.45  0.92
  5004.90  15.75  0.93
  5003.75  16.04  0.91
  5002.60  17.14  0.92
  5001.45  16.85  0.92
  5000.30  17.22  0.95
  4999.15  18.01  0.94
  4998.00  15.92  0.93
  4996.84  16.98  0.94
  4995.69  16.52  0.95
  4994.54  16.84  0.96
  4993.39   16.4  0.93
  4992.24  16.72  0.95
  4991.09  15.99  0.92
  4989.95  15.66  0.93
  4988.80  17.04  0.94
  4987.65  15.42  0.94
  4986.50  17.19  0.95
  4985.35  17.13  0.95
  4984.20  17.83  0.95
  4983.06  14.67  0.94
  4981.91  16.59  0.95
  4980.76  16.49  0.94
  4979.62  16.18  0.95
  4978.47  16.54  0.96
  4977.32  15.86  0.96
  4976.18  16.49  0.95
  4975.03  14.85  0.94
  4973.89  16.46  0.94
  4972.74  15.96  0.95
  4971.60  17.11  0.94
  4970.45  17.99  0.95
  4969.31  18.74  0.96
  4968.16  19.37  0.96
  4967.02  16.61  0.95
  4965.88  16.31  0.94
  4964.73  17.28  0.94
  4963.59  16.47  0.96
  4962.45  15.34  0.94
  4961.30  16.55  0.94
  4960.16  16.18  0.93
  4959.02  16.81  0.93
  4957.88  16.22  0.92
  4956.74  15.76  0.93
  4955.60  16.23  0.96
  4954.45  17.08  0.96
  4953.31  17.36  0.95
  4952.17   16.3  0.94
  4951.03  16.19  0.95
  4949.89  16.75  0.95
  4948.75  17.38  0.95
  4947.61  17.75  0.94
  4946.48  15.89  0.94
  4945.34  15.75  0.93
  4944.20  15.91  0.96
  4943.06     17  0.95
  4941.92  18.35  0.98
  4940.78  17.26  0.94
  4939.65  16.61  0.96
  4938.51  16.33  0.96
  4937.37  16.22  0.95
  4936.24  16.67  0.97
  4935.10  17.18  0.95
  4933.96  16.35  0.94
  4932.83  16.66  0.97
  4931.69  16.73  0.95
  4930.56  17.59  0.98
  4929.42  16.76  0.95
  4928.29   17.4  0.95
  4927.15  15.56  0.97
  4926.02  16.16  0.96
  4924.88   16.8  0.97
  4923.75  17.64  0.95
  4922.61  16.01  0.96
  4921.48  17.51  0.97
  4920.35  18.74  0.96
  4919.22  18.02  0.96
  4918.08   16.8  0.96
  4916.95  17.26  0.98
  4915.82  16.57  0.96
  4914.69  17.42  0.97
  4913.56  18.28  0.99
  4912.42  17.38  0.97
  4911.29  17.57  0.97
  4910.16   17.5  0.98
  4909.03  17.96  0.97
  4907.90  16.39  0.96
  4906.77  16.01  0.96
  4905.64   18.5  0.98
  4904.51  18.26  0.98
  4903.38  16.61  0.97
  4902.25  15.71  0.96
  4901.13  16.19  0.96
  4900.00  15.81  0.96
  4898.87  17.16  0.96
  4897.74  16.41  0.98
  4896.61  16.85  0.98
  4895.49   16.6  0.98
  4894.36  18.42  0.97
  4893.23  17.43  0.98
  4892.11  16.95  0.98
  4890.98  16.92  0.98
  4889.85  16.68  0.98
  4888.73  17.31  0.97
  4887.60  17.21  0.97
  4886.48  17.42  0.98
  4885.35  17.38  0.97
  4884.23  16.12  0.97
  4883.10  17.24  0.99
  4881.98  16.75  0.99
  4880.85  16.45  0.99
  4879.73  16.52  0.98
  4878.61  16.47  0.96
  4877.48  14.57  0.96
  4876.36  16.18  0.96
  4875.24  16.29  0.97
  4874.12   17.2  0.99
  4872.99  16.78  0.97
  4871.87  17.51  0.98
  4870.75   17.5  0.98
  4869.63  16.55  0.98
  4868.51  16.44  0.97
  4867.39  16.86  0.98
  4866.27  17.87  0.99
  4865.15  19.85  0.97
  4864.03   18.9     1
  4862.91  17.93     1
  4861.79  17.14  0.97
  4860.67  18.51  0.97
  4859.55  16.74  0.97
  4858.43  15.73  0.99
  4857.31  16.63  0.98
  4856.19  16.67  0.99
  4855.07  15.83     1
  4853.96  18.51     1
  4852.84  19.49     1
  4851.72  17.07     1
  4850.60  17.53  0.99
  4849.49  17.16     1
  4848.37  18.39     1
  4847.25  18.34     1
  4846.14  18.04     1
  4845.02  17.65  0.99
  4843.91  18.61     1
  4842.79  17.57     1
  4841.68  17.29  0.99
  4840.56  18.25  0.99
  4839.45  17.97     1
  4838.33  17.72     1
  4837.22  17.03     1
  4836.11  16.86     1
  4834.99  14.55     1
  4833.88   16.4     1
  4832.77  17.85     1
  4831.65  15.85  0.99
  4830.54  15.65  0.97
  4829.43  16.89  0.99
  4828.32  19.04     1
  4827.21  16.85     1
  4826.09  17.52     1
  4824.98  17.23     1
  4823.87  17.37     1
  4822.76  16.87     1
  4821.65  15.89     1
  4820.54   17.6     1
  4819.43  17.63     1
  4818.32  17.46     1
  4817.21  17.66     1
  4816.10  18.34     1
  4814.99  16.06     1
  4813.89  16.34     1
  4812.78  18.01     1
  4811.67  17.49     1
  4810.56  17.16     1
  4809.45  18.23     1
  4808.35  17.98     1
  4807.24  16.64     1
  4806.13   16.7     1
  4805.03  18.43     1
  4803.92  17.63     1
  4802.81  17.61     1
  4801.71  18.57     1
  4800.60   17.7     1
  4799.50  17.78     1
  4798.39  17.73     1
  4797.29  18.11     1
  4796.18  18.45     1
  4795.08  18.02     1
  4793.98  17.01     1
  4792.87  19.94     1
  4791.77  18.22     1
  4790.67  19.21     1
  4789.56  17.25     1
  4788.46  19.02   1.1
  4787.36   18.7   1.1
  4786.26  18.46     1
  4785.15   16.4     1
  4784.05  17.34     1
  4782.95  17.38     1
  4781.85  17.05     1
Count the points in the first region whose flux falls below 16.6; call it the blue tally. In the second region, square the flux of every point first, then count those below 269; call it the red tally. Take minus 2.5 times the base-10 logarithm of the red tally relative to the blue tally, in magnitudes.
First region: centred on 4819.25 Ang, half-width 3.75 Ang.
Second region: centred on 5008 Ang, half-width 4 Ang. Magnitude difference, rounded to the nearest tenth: -1.9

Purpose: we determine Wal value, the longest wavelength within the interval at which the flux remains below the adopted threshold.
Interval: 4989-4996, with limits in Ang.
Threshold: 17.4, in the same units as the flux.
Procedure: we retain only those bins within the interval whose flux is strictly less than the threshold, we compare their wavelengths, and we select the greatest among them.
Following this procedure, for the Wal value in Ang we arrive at 4995.69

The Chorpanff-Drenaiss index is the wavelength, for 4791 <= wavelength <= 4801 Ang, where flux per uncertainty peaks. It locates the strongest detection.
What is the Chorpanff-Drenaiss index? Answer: 4792.87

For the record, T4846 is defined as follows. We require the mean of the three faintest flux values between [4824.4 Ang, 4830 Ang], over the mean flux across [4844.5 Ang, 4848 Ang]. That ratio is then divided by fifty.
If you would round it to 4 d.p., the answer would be 0.0189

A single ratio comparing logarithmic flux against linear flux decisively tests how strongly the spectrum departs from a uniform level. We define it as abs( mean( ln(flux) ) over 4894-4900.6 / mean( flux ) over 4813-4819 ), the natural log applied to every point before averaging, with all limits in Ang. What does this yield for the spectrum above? 0.164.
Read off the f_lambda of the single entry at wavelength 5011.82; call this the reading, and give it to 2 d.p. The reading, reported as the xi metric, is 15.82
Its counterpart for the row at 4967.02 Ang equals 16.61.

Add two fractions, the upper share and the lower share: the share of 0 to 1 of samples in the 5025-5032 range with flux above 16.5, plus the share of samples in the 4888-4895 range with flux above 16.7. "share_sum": 0.83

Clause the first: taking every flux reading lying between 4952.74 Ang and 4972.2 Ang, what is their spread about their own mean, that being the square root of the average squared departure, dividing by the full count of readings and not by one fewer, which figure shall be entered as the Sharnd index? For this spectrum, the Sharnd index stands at 1.00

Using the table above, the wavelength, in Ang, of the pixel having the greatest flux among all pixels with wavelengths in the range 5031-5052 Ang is 5036.12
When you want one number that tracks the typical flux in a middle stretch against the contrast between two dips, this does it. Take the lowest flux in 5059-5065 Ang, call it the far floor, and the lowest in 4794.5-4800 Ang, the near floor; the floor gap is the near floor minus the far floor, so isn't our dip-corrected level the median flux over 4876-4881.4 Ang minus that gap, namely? 14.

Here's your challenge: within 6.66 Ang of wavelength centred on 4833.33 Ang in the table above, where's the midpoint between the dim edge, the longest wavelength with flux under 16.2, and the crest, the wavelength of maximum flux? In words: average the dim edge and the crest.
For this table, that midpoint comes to 4833.9 Ang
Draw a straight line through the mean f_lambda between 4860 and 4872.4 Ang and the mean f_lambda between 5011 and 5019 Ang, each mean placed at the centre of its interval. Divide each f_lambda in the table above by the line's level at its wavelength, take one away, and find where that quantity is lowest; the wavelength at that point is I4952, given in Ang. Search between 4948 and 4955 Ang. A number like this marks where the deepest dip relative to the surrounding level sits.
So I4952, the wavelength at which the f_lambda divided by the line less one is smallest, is 4951.03 Ang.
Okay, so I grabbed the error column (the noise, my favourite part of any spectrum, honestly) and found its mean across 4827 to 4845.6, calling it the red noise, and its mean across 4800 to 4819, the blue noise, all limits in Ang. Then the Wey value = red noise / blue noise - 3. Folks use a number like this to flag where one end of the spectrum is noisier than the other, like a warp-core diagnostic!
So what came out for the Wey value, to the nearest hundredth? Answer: -2.00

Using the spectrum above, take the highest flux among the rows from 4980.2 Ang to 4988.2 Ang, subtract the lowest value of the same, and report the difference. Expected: 3.2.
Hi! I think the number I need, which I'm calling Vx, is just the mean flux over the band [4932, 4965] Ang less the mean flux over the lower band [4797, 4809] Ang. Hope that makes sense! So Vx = -1.1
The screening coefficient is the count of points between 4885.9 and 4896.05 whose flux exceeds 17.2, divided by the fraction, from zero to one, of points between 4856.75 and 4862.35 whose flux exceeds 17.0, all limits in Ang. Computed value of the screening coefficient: 12.5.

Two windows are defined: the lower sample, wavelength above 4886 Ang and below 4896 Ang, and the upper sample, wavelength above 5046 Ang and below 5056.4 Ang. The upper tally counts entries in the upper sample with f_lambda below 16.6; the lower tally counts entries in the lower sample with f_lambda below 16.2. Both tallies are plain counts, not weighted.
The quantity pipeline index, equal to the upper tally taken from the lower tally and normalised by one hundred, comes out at -0.090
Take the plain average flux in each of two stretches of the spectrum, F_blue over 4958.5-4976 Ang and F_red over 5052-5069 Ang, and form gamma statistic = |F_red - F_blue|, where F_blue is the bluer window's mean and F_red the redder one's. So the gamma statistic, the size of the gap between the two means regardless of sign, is 1.6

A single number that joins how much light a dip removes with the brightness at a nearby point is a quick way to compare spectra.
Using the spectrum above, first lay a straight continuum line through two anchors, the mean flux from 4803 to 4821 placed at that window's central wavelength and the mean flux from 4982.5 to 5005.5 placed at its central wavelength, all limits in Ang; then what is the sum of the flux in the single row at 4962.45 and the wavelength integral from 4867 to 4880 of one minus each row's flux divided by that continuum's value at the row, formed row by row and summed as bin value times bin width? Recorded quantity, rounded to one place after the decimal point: 15.8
